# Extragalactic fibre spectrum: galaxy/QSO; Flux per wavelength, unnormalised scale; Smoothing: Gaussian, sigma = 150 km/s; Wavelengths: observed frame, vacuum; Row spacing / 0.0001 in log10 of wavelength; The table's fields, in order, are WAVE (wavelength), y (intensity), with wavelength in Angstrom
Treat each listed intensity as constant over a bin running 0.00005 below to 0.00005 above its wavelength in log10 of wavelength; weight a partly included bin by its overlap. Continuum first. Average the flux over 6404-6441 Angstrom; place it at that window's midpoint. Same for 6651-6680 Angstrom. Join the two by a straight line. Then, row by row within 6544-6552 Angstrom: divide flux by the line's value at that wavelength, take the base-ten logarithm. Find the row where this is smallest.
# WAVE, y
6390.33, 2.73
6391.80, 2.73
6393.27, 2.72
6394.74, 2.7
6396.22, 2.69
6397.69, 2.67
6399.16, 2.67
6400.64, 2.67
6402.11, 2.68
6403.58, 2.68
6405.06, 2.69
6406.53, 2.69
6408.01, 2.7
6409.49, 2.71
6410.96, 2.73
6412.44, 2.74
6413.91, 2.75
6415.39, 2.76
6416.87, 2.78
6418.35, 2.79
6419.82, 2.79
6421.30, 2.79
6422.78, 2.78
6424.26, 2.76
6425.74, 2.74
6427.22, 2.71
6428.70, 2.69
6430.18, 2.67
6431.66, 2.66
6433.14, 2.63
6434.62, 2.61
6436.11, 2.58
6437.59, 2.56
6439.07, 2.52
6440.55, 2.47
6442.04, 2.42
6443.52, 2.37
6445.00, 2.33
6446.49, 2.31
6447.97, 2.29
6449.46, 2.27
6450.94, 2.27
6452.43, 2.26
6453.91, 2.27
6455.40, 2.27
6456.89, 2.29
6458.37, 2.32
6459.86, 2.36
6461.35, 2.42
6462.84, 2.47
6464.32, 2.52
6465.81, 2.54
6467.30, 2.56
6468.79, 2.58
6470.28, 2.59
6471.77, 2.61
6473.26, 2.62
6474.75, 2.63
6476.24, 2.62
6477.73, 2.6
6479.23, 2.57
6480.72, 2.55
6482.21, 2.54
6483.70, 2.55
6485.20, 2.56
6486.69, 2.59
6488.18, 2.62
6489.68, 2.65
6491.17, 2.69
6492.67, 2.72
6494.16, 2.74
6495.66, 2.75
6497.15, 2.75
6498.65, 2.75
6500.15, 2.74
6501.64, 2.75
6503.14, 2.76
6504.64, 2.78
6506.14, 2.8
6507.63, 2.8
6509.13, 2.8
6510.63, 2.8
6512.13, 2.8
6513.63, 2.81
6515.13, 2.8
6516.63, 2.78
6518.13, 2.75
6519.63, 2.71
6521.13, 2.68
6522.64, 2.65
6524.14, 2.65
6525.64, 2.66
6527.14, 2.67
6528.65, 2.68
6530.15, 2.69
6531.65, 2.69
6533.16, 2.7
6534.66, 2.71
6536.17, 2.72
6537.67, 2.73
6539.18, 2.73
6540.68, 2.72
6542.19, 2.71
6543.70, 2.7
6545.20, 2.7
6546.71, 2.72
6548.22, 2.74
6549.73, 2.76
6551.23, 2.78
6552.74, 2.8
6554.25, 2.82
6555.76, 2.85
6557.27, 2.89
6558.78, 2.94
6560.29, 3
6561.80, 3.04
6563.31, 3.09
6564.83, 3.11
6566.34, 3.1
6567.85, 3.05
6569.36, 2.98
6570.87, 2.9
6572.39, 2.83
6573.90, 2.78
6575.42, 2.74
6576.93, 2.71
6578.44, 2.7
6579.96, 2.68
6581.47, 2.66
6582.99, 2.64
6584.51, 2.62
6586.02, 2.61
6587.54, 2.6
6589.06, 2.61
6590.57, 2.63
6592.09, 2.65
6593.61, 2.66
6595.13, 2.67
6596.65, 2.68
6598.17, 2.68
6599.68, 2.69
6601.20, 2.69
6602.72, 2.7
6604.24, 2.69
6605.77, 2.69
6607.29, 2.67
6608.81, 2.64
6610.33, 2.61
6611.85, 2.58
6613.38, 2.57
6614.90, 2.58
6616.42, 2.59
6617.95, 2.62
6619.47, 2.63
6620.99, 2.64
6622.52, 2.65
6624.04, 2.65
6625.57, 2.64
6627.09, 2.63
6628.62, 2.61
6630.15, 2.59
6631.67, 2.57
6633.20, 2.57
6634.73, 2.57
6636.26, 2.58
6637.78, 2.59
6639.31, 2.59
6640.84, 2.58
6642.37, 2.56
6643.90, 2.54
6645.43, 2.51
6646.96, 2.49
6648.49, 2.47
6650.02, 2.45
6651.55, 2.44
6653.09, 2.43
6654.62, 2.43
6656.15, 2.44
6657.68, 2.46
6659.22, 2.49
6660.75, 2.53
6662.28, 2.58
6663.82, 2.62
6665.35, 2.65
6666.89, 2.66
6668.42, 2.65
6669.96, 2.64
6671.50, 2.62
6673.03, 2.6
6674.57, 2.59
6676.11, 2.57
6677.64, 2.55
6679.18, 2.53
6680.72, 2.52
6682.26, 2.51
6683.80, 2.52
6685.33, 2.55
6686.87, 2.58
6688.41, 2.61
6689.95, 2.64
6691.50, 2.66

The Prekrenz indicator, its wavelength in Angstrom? 6545.20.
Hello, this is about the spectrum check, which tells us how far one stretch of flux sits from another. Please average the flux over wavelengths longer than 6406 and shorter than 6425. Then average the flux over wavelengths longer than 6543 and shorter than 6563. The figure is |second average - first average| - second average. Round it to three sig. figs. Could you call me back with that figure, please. -2.75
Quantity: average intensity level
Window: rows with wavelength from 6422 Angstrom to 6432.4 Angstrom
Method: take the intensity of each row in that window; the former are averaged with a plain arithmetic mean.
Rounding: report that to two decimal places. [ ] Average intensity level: 2.72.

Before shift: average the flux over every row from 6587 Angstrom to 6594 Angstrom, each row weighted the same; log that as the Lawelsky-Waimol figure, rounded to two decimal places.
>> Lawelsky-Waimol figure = 2.63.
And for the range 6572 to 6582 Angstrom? 2.73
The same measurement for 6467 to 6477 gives 2.60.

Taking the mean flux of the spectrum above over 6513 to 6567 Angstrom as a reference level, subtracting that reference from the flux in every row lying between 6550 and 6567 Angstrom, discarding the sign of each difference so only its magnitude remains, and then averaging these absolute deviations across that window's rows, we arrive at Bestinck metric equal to 0.16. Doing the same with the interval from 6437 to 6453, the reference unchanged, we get 0.42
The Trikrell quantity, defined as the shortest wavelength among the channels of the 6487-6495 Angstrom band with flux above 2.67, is 6491.17 Angstrom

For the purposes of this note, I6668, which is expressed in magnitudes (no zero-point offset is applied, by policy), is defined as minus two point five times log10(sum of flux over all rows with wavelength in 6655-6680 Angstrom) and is -4.04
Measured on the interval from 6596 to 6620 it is -4.07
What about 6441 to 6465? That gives -3.93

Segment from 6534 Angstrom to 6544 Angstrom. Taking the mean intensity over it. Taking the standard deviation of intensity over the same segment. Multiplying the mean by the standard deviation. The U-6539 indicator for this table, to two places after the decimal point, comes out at 0.03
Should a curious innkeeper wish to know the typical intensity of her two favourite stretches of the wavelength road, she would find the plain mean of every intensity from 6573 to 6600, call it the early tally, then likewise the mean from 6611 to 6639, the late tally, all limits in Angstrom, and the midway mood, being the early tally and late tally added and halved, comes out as 2.64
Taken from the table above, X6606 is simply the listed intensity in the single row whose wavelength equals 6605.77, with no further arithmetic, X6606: 2.69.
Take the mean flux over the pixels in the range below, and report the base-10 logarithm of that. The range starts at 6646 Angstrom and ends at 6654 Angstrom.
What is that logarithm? 0.390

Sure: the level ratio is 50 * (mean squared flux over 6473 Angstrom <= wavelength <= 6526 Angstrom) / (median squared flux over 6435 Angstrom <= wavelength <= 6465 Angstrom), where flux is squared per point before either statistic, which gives 66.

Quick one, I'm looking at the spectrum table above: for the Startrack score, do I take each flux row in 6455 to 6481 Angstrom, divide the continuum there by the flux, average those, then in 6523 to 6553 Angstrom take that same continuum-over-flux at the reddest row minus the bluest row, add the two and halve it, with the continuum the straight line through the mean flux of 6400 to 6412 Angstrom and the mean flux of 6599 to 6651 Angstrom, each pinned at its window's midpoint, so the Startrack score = 0.504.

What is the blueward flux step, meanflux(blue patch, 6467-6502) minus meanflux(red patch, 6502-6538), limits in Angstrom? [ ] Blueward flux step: -0.10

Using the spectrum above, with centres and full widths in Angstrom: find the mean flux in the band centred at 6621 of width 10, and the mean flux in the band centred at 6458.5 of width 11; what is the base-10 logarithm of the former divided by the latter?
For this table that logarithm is 0.05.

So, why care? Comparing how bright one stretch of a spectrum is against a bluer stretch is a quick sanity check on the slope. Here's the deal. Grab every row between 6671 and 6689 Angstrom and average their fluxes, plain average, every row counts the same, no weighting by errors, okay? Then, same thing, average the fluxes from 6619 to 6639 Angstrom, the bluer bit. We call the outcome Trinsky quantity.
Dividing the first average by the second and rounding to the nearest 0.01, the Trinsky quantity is 0.98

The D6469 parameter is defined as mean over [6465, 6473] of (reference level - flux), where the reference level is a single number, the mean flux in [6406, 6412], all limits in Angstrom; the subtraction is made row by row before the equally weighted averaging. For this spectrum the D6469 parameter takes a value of 0.13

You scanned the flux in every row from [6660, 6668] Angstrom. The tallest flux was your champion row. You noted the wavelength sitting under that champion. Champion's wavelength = 6666.89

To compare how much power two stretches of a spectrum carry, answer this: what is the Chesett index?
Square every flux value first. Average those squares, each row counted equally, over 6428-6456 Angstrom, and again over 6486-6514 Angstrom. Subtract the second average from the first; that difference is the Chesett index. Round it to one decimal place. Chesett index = -1.5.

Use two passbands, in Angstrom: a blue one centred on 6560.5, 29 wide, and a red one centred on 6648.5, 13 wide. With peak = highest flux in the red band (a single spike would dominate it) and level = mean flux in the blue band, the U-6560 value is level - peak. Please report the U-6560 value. 0.3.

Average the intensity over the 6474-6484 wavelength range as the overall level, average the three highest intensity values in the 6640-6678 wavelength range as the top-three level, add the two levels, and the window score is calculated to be 5.2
